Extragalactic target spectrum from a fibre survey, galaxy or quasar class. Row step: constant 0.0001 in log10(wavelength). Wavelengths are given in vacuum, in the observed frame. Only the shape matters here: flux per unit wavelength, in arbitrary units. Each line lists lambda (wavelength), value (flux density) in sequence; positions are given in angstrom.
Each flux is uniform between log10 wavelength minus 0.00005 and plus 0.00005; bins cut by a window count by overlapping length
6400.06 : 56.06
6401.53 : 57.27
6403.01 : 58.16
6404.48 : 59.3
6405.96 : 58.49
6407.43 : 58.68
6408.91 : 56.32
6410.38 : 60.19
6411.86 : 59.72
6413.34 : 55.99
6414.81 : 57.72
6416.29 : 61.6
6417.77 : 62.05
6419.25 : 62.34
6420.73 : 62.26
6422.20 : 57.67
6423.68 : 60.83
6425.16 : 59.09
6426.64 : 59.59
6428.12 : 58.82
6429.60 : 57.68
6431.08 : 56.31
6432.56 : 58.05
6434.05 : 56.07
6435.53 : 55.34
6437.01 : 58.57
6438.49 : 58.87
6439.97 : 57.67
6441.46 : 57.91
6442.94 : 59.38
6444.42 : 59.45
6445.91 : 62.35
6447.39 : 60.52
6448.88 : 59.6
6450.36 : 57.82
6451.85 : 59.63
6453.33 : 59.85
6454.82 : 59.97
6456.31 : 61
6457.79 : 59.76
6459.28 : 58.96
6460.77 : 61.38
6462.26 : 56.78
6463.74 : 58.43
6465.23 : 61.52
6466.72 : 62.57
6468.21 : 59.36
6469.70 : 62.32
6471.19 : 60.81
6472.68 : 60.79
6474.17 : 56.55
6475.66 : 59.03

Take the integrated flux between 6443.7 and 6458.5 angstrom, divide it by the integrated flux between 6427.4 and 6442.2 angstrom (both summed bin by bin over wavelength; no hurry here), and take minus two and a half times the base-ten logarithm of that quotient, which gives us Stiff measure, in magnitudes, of -0.05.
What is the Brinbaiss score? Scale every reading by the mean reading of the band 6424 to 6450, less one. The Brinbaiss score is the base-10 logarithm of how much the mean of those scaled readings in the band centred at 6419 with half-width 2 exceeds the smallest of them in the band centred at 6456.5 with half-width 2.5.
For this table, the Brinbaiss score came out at -1.38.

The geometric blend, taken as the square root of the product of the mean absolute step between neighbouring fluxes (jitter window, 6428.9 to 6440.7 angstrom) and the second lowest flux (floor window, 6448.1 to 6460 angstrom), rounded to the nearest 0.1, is 9.4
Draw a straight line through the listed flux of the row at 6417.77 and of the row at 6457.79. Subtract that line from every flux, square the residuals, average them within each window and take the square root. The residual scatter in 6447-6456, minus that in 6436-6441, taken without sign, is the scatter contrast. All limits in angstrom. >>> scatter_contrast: 1.5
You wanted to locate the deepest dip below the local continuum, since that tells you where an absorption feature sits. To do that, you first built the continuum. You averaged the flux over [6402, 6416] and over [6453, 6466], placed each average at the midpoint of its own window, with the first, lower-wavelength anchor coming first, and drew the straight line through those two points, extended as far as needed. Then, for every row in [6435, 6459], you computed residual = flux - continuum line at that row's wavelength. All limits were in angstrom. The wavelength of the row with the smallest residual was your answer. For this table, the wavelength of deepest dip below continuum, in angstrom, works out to 6435.53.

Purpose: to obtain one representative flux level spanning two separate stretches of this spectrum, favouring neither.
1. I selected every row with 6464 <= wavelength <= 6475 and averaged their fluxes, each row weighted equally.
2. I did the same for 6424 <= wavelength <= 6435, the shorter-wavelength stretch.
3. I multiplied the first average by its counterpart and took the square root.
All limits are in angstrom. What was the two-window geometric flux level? 59.2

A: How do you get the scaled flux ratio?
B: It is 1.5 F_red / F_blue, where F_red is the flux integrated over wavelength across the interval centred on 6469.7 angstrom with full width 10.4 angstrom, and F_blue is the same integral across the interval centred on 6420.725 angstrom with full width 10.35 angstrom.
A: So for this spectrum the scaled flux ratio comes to 1.50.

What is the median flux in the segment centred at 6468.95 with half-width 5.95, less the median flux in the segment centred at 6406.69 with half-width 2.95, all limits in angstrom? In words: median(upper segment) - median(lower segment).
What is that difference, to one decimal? 2.2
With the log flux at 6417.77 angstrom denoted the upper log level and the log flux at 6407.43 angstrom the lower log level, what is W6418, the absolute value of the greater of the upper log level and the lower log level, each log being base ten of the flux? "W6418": 1.793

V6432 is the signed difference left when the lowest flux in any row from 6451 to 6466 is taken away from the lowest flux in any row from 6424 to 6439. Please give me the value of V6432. -1.4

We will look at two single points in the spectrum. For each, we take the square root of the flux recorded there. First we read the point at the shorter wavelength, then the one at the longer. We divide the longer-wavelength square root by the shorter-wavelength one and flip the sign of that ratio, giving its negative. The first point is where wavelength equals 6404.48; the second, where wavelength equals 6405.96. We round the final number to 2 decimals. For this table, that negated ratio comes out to -0.99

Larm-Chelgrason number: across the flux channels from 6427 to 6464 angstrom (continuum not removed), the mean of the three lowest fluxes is 55.9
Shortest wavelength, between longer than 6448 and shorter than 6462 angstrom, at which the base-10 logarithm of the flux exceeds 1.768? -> 6448.88 angstrom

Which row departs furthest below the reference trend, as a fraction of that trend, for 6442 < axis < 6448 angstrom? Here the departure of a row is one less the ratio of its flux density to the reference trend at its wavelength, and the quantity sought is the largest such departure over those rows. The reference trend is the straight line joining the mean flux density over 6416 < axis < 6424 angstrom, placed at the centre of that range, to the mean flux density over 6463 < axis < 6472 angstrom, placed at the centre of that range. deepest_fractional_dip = 0.03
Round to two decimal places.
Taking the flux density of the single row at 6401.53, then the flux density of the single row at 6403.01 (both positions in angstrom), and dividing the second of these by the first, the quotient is 1.02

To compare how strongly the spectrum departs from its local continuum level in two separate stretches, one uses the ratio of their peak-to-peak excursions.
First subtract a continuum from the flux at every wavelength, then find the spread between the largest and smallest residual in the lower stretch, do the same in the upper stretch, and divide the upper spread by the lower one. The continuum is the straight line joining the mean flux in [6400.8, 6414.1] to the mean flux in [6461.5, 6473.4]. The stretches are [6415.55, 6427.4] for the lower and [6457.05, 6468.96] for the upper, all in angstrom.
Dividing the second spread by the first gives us 1.2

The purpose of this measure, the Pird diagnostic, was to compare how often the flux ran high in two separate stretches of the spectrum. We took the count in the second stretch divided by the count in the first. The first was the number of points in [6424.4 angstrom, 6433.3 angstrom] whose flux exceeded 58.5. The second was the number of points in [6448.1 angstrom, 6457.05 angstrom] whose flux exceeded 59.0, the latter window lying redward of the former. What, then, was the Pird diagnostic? 1.67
